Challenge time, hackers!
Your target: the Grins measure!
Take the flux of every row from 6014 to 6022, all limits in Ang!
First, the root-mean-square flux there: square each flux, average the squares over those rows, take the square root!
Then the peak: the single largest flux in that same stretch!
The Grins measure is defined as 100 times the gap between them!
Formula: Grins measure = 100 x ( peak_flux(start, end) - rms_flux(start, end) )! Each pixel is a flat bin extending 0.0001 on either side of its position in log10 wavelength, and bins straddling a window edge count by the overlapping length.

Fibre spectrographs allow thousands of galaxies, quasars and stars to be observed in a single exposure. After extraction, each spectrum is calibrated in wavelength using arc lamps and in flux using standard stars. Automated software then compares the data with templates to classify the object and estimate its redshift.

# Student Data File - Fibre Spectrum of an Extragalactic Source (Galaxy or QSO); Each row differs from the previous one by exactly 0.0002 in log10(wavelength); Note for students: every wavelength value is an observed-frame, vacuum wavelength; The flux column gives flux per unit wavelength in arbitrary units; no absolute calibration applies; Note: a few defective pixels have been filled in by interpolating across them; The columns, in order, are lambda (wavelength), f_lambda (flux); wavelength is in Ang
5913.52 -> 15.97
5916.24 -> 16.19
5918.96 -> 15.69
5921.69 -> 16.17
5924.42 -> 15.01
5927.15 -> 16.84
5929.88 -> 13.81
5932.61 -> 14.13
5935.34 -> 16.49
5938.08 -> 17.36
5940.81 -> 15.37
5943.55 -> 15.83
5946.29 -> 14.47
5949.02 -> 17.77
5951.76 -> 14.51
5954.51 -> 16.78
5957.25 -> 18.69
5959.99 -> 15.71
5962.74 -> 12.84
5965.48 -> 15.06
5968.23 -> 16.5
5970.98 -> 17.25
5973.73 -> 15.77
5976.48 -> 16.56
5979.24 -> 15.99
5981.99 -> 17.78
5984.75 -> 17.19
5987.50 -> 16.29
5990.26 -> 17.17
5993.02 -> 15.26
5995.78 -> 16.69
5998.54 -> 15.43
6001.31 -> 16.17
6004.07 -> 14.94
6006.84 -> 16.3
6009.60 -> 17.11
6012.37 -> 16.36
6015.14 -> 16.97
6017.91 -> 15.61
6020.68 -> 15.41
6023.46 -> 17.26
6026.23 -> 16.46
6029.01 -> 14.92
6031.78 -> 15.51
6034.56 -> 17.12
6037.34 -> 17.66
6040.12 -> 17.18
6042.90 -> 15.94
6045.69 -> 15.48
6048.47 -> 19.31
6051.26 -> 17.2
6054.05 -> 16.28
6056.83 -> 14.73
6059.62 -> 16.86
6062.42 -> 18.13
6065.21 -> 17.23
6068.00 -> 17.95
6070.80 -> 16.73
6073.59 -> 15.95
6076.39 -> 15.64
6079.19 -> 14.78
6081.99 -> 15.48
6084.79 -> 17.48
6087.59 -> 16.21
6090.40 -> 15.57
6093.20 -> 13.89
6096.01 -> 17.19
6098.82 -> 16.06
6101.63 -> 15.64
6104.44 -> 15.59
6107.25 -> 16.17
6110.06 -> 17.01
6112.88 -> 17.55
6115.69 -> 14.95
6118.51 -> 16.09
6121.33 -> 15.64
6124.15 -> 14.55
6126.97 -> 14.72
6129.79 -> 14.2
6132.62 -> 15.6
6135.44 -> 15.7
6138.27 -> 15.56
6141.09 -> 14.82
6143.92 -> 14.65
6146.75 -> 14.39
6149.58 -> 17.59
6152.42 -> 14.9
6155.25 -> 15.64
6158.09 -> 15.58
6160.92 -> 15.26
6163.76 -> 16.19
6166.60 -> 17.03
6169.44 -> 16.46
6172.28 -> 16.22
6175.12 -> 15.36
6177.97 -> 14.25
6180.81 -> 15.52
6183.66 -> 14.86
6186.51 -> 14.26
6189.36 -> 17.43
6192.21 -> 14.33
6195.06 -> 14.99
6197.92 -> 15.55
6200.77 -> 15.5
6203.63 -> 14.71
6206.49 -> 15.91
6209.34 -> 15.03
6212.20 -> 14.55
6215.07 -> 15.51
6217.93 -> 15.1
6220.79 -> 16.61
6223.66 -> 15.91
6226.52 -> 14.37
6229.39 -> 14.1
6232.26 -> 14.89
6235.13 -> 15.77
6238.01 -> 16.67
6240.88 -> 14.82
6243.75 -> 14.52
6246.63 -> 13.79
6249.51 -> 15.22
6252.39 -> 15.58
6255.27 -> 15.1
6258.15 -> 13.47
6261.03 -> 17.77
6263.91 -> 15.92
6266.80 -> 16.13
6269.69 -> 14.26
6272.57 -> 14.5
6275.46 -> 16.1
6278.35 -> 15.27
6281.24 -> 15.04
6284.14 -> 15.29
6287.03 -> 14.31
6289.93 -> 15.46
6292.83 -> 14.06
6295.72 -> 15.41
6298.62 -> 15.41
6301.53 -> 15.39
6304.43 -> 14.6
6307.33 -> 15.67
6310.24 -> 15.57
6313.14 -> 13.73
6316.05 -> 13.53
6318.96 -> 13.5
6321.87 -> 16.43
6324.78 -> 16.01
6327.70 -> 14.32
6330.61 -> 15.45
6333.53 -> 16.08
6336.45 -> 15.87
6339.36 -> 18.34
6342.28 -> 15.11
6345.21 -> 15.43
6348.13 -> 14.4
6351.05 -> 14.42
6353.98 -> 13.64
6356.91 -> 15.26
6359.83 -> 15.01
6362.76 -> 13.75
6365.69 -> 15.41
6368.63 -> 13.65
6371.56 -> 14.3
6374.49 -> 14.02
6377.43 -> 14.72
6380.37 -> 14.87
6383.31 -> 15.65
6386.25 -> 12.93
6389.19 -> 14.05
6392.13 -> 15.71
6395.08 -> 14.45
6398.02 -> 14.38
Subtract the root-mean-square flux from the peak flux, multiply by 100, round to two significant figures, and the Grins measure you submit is 96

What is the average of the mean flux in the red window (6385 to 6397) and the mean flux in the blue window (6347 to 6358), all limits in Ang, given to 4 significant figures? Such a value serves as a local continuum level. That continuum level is 14.36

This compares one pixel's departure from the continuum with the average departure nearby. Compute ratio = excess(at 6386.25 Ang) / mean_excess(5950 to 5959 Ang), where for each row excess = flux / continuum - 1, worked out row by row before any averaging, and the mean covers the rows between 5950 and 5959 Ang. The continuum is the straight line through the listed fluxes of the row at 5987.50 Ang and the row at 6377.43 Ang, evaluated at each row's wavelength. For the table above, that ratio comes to -8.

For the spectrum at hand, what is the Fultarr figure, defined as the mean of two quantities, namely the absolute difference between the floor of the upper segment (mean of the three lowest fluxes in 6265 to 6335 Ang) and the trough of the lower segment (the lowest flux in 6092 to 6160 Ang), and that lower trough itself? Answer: 7.10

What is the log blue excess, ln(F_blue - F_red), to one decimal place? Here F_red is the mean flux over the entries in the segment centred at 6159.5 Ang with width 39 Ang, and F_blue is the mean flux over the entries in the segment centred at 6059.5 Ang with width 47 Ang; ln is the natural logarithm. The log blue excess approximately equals 0.0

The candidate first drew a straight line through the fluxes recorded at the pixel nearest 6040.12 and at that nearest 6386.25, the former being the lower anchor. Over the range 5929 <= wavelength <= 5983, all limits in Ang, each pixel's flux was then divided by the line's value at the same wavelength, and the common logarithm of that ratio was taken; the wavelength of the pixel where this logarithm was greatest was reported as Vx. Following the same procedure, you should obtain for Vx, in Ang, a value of 5957.25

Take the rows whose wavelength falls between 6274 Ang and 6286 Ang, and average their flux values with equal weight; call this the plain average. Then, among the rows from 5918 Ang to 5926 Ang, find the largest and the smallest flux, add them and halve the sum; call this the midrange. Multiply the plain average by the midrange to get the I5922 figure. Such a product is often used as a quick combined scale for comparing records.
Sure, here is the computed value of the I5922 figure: 240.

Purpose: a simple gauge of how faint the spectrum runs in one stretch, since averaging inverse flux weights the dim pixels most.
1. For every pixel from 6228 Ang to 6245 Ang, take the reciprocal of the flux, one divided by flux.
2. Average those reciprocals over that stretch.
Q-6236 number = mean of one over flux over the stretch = 0.0663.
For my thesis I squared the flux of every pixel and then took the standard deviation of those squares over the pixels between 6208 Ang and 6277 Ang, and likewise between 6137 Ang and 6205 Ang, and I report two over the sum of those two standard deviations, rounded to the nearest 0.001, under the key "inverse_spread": 0.033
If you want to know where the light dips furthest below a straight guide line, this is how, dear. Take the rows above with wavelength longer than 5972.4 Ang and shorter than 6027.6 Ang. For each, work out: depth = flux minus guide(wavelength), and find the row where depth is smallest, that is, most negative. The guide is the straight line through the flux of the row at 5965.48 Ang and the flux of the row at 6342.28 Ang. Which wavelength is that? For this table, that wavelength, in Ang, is 6004.07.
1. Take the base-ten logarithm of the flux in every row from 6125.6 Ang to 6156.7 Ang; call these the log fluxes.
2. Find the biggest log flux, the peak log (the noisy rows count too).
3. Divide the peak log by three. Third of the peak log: 0.415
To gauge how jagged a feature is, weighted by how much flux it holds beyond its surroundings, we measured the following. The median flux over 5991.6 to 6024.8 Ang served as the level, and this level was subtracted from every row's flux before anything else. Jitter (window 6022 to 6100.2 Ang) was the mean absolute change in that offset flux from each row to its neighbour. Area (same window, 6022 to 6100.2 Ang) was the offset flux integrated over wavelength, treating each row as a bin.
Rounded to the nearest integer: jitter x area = 20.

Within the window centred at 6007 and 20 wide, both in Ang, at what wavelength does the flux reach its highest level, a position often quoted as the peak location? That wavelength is 6009.60 Ang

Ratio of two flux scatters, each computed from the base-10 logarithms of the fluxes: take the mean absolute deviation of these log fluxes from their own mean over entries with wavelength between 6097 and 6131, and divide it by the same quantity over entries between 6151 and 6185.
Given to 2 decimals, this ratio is 1.27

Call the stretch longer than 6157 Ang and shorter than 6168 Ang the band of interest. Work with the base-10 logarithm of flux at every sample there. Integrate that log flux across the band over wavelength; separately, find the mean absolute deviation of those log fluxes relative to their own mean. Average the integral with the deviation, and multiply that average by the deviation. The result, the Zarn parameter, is 0.11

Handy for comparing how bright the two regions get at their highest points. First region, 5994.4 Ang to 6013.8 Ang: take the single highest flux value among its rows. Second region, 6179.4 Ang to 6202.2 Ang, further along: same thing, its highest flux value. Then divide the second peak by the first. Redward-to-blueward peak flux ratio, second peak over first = 1.02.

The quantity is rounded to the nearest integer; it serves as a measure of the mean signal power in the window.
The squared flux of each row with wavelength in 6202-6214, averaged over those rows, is 227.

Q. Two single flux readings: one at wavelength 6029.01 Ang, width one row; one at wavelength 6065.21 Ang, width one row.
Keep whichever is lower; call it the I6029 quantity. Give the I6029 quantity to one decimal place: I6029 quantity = 14.9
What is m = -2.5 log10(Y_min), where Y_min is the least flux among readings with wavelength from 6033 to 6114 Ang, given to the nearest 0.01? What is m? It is -2.86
